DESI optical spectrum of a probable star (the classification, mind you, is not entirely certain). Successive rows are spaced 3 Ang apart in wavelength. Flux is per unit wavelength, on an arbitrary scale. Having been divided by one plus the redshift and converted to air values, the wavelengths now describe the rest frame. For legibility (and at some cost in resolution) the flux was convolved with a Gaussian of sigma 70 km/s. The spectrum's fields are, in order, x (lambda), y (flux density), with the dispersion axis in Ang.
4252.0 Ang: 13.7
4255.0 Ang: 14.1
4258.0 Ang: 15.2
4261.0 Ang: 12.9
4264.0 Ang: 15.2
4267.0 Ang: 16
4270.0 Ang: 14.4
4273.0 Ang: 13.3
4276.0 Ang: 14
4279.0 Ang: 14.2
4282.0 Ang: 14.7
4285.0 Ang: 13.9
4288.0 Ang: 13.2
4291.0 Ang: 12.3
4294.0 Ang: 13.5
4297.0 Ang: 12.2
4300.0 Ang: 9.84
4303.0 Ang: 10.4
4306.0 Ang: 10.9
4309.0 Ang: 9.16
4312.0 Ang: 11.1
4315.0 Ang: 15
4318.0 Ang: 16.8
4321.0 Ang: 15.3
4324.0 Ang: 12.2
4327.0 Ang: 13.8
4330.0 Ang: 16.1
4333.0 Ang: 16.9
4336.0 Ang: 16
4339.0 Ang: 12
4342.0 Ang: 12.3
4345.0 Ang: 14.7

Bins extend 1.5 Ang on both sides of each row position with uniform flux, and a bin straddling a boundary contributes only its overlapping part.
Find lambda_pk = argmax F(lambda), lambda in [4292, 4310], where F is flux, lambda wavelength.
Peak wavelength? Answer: 4294.0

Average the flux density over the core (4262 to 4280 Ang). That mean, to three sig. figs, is 14.5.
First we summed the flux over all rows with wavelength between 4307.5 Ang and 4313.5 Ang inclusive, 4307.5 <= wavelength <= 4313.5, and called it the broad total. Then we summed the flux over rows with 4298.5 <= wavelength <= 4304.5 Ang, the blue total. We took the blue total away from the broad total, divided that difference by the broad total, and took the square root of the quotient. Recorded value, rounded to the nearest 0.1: 0.0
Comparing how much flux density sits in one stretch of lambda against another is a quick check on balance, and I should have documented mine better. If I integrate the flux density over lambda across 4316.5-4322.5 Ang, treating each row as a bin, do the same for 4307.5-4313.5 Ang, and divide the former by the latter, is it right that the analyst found 1.58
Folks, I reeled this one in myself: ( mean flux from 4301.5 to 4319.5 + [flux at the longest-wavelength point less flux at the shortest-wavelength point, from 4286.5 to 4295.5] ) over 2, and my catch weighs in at 6.3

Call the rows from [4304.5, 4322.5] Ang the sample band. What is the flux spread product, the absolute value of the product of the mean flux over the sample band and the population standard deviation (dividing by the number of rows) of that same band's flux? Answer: 36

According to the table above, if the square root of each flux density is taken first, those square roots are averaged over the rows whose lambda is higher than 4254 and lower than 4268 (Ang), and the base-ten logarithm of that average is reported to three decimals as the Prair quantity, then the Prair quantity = 0.583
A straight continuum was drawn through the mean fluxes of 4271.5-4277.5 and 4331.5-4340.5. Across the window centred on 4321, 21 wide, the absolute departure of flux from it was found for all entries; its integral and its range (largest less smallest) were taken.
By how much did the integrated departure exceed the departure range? 31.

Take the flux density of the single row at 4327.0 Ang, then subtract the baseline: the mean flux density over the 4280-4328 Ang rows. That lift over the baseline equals 1.0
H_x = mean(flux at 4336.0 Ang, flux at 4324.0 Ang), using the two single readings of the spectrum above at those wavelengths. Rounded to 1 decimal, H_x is 14.1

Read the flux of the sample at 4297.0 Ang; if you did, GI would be 12.2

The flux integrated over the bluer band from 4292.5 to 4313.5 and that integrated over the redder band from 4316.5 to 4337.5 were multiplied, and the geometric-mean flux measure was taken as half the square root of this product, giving 136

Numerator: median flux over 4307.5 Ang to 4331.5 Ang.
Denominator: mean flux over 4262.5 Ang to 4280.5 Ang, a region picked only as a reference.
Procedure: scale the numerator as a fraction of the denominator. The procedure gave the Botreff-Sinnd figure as 0.99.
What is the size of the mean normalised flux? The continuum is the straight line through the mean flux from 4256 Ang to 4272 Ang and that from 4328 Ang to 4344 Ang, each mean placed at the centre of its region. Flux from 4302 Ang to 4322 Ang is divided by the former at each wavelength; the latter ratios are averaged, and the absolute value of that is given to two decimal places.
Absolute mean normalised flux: 0.86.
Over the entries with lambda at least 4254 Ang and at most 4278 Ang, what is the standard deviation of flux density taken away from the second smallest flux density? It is 12.3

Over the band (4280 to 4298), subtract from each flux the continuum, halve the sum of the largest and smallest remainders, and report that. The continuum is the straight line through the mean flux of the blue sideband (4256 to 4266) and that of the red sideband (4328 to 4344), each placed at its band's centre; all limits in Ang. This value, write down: -1.1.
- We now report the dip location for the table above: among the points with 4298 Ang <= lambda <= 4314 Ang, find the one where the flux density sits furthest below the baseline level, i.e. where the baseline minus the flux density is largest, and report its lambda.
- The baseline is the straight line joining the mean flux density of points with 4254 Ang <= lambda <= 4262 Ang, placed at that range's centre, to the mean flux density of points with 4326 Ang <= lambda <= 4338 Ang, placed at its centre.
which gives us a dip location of 4309.0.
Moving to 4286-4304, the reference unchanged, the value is 4300.0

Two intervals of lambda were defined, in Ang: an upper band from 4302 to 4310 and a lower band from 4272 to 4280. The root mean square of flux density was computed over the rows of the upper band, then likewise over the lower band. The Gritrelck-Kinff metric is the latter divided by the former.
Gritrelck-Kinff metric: 1.36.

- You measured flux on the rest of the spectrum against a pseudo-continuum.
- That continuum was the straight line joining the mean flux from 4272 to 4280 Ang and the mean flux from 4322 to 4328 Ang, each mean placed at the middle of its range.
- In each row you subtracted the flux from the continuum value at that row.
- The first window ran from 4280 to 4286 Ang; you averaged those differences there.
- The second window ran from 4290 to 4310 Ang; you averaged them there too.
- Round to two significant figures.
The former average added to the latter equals 1.7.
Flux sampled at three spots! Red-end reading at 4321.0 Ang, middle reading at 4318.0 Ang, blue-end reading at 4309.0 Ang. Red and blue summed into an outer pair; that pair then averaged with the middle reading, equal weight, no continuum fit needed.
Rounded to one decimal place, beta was 20.6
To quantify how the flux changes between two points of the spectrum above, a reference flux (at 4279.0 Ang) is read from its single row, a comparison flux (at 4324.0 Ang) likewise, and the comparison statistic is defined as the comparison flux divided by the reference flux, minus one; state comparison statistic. -0.14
